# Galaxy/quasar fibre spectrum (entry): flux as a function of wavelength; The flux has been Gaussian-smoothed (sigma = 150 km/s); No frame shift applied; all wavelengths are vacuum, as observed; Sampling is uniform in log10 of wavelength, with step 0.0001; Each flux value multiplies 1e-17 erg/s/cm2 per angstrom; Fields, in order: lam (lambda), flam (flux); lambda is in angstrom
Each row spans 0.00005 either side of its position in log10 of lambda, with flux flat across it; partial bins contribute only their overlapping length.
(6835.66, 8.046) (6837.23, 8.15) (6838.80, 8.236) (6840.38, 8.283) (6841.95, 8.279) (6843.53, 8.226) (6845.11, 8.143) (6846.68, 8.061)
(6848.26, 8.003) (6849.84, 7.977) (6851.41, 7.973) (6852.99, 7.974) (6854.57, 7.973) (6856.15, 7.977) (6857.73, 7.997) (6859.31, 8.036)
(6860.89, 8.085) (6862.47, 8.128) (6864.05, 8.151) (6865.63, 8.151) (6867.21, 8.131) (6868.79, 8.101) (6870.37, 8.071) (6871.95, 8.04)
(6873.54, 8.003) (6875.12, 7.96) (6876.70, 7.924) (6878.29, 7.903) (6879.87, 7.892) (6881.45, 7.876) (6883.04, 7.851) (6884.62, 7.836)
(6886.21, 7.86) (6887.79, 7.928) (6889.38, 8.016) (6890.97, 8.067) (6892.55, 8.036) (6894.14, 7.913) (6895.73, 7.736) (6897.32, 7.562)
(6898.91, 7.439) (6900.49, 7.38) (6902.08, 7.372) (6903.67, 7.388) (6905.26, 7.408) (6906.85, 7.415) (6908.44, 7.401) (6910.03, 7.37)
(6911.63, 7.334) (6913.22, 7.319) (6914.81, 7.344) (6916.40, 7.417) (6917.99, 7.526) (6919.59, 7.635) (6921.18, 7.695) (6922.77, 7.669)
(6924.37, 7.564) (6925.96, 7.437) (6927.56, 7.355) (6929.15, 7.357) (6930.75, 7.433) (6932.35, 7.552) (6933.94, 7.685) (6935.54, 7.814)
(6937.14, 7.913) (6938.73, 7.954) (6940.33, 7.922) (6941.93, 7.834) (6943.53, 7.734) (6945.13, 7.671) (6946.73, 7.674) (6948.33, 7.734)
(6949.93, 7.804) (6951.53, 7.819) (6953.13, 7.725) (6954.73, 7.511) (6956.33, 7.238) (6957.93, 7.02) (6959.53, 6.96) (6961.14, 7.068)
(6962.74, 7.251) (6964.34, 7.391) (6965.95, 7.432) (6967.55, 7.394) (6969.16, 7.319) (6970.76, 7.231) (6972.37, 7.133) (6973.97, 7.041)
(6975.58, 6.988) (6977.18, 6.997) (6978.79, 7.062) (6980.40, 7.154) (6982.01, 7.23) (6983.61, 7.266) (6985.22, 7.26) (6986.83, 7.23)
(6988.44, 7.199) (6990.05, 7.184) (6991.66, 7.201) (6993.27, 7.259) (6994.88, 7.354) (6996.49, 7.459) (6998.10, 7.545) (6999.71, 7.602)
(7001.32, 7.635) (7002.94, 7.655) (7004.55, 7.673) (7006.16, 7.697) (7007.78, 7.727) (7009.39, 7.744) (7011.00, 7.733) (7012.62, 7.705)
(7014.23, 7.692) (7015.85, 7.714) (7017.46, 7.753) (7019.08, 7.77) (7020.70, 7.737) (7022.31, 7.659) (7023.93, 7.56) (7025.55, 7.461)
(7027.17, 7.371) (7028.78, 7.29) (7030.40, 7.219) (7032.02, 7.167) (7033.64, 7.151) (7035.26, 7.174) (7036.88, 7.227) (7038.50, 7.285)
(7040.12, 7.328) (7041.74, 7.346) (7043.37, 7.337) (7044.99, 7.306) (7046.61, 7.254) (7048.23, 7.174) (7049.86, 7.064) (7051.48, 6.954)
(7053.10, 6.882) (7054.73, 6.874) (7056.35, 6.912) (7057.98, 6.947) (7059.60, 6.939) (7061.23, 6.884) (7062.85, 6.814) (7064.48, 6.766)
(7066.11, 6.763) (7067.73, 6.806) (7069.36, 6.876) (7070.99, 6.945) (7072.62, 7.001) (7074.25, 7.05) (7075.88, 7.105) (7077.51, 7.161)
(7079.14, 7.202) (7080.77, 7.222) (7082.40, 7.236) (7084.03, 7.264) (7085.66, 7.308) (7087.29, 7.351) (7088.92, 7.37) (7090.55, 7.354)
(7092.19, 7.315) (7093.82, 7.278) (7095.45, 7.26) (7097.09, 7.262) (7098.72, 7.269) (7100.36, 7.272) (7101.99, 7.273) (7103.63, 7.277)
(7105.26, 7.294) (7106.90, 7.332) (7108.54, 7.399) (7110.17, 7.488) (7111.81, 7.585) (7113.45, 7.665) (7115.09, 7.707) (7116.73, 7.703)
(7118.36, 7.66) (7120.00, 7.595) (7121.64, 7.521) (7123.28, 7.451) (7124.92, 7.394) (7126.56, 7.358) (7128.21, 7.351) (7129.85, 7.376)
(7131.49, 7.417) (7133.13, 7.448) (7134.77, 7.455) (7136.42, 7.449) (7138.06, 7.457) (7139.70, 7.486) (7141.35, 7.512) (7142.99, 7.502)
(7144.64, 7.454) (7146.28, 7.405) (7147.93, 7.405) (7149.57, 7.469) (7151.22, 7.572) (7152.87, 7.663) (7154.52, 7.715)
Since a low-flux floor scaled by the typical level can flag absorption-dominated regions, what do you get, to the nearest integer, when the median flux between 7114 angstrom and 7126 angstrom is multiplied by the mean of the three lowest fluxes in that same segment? 57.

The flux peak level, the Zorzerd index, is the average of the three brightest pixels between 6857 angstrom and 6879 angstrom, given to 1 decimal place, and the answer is 8.1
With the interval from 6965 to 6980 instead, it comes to 7.4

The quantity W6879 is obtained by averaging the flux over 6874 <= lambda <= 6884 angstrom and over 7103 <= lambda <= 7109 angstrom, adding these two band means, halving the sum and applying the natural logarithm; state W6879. 2.030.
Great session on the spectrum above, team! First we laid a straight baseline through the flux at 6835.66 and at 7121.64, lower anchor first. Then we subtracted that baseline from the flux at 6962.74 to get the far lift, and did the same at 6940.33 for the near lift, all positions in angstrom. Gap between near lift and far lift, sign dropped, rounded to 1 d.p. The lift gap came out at 0.6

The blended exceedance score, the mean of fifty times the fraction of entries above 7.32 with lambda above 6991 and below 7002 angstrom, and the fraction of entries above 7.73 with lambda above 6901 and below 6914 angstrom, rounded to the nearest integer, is 18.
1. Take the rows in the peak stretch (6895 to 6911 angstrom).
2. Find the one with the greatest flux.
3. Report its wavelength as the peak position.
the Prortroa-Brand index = 6895.73 angstrom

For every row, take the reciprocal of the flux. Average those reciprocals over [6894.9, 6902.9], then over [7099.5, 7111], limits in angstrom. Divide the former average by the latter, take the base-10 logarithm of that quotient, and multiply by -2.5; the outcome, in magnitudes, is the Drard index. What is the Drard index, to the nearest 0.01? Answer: 0.02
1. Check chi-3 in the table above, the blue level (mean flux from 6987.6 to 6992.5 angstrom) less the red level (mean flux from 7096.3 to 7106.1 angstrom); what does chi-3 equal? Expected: -0.1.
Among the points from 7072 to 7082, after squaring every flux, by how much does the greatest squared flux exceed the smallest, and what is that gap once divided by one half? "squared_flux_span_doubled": 6.3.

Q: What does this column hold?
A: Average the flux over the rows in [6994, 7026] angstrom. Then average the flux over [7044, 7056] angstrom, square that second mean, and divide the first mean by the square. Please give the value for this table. 0.153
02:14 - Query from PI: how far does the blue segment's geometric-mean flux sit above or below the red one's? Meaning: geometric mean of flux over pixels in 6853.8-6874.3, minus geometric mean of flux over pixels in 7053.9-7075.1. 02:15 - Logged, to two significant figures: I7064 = 1.2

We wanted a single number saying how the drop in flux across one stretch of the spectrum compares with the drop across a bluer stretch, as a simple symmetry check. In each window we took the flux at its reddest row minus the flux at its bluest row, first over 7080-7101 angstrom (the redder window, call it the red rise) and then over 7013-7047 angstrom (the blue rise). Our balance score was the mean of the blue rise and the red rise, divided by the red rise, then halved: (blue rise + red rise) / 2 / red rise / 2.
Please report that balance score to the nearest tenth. -1.9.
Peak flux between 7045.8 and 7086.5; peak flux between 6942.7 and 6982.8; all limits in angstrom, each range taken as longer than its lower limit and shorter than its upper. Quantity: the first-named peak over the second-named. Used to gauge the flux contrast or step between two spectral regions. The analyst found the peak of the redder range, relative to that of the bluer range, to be 0.935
